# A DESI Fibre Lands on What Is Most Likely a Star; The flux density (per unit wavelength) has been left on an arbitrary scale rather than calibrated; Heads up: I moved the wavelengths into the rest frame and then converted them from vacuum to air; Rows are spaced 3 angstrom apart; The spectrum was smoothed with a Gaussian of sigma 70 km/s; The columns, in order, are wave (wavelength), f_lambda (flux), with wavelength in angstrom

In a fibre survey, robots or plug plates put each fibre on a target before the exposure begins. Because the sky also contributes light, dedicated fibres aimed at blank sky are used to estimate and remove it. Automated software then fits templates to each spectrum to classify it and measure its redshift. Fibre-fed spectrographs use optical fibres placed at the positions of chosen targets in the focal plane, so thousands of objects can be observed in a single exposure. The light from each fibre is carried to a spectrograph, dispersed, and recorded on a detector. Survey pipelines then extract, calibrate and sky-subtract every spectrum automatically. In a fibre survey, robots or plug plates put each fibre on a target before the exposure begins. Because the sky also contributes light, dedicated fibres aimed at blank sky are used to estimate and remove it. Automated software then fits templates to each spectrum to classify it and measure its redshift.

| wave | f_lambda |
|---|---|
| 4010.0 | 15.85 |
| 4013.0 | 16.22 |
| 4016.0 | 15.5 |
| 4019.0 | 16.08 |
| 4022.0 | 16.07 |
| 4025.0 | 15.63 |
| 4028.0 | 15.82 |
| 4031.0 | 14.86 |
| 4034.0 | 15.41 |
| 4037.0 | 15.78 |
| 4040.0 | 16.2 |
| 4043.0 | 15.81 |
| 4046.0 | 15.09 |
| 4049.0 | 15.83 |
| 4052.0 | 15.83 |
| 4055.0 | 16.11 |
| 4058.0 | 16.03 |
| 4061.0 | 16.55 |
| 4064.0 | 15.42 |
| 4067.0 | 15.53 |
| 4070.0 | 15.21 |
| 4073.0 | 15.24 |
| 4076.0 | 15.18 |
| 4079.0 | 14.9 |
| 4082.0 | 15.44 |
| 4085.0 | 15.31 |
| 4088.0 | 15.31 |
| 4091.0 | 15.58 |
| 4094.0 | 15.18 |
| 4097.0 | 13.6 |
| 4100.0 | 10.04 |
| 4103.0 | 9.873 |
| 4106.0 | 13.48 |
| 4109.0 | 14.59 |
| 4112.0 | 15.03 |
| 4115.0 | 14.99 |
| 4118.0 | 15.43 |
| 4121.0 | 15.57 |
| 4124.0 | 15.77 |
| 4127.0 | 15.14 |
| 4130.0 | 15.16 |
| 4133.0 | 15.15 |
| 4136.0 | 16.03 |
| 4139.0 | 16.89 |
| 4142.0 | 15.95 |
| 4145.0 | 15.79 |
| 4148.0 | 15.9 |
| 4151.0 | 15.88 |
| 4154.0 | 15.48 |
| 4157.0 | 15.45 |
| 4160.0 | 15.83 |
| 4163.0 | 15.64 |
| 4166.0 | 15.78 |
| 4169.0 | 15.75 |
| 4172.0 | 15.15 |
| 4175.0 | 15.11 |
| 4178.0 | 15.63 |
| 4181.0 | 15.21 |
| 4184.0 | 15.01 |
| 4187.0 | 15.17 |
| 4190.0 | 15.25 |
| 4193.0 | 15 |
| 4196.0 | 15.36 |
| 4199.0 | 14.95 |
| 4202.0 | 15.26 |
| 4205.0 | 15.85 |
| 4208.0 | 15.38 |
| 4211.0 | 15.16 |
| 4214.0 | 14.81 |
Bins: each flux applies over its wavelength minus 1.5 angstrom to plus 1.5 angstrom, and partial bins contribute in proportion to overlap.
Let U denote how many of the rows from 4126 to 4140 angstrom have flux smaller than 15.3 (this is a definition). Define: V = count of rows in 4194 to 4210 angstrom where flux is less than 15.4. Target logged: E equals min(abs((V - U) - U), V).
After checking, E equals 2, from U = 3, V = 4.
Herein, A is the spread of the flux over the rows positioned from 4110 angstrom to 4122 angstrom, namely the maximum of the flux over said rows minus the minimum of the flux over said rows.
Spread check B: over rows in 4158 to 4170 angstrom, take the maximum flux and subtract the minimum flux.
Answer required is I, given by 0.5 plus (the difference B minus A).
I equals 0.11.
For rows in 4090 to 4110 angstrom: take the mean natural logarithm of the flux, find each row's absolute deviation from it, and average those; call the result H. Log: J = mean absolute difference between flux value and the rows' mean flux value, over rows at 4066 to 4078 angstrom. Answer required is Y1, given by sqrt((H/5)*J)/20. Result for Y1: 0.0030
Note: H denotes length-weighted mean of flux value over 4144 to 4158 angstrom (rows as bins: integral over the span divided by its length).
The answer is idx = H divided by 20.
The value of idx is 0.785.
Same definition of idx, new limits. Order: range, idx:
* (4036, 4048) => 0.786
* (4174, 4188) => 0.762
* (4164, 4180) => 0.774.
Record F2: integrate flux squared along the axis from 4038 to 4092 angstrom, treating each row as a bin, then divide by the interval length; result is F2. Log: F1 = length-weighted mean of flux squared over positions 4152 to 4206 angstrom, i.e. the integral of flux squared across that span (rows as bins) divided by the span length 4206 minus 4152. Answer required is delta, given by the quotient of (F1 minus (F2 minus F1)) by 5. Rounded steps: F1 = 237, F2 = 243.2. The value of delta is 46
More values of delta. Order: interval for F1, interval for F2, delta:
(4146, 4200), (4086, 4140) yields 52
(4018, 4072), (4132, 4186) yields 50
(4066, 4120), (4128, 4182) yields 35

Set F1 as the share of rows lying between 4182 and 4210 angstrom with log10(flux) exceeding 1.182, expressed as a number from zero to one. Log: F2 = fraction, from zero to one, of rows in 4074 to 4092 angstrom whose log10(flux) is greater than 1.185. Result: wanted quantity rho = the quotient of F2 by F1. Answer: 0.60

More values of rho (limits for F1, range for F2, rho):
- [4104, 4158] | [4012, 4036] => 1.43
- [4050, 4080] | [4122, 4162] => 0.96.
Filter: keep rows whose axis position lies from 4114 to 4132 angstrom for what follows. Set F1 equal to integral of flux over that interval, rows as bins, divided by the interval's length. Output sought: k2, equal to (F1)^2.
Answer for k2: 236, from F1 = 15.3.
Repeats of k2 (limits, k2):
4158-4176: 242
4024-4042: 244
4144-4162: 247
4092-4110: 164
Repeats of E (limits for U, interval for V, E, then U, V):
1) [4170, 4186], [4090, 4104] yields 4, 4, 4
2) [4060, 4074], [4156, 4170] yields 0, 2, 0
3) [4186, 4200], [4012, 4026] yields 0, 4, 0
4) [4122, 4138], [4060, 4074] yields 2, 3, 2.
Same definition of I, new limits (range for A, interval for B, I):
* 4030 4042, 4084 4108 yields 4.87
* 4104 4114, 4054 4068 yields 0.08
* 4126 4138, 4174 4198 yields 0.24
